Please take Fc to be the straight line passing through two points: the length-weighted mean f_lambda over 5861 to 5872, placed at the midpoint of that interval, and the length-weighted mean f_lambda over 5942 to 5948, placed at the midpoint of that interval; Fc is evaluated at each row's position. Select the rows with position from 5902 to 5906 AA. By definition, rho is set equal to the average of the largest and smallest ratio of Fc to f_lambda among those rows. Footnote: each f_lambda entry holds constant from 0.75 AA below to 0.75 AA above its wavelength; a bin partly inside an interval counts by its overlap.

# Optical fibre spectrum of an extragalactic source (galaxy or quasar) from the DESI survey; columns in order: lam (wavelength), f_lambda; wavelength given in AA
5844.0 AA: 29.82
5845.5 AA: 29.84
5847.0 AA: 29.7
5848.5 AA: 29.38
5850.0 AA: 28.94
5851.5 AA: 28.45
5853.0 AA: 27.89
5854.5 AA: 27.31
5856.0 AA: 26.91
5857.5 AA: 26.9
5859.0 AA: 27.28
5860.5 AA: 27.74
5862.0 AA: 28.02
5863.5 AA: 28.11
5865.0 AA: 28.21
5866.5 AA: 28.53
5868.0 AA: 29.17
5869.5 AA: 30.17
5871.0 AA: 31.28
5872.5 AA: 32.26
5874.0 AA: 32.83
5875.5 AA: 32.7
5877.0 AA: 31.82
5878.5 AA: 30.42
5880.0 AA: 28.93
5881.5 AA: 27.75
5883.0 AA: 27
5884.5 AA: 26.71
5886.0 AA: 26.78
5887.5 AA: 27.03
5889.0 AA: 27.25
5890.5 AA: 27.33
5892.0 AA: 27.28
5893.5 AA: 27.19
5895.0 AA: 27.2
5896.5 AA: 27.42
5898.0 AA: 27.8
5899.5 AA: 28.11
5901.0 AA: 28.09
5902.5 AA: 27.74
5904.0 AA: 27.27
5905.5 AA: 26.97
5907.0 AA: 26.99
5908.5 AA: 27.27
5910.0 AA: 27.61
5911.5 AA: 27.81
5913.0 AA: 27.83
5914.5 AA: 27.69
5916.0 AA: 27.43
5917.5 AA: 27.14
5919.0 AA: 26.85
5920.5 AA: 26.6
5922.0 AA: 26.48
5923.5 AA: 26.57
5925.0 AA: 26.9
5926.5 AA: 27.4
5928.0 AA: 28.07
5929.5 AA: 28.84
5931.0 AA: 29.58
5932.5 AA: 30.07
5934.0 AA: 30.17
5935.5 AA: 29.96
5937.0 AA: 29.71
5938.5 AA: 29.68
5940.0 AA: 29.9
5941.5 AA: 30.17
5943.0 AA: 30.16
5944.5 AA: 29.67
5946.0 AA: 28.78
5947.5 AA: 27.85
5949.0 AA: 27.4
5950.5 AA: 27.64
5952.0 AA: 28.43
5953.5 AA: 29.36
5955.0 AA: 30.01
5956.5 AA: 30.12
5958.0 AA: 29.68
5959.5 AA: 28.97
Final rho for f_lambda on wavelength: 1.07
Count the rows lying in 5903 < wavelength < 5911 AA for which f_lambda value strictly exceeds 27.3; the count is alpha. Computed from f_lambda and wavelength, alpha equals 1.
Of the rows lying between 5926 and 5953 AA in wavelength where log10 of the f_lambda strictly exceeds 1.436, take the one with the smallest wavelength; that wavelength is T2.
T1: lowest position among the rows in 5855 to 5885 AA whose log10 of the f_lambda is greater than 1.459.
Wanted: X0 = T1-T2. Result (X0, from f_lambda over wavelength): -58.5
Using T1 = 5868.0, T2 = 5926.5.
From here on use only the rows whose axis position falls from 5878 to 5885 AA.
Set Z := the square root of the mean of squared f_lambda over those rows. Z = 28.2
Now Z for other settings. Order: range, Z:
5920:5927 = 26.8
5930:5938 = 29.9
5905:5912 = 27.3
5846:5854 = 28.9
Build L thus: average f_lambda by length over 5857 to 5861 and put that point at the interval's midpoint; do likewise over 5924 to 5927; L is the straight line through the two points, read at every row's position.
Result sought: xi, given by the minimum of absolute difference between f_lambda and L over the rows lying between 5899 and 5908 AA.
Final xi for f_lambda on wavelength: 0.12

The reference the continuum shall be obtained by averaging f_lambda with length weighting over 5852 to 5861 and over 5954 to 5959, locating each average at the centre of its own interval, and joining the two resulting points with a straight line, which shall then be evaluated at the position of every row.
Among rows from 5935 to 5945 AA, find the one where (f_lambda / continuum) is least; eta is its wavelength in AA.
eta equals 5944.5 AA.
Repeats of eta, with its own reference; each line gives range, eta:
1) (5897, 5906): 5905.5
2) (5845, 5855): 5854.5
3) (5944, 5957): 5949.0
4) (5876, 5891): 5884.5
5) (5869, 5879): 5869.5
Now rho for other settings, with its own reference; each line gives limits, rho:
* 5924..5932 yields 1.04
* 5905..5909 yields 1.08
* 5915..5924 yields 1.08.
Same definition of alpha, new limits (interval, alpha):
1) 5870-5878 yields 5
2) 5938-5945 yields 5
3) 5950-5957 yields 5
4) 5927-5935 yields 5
